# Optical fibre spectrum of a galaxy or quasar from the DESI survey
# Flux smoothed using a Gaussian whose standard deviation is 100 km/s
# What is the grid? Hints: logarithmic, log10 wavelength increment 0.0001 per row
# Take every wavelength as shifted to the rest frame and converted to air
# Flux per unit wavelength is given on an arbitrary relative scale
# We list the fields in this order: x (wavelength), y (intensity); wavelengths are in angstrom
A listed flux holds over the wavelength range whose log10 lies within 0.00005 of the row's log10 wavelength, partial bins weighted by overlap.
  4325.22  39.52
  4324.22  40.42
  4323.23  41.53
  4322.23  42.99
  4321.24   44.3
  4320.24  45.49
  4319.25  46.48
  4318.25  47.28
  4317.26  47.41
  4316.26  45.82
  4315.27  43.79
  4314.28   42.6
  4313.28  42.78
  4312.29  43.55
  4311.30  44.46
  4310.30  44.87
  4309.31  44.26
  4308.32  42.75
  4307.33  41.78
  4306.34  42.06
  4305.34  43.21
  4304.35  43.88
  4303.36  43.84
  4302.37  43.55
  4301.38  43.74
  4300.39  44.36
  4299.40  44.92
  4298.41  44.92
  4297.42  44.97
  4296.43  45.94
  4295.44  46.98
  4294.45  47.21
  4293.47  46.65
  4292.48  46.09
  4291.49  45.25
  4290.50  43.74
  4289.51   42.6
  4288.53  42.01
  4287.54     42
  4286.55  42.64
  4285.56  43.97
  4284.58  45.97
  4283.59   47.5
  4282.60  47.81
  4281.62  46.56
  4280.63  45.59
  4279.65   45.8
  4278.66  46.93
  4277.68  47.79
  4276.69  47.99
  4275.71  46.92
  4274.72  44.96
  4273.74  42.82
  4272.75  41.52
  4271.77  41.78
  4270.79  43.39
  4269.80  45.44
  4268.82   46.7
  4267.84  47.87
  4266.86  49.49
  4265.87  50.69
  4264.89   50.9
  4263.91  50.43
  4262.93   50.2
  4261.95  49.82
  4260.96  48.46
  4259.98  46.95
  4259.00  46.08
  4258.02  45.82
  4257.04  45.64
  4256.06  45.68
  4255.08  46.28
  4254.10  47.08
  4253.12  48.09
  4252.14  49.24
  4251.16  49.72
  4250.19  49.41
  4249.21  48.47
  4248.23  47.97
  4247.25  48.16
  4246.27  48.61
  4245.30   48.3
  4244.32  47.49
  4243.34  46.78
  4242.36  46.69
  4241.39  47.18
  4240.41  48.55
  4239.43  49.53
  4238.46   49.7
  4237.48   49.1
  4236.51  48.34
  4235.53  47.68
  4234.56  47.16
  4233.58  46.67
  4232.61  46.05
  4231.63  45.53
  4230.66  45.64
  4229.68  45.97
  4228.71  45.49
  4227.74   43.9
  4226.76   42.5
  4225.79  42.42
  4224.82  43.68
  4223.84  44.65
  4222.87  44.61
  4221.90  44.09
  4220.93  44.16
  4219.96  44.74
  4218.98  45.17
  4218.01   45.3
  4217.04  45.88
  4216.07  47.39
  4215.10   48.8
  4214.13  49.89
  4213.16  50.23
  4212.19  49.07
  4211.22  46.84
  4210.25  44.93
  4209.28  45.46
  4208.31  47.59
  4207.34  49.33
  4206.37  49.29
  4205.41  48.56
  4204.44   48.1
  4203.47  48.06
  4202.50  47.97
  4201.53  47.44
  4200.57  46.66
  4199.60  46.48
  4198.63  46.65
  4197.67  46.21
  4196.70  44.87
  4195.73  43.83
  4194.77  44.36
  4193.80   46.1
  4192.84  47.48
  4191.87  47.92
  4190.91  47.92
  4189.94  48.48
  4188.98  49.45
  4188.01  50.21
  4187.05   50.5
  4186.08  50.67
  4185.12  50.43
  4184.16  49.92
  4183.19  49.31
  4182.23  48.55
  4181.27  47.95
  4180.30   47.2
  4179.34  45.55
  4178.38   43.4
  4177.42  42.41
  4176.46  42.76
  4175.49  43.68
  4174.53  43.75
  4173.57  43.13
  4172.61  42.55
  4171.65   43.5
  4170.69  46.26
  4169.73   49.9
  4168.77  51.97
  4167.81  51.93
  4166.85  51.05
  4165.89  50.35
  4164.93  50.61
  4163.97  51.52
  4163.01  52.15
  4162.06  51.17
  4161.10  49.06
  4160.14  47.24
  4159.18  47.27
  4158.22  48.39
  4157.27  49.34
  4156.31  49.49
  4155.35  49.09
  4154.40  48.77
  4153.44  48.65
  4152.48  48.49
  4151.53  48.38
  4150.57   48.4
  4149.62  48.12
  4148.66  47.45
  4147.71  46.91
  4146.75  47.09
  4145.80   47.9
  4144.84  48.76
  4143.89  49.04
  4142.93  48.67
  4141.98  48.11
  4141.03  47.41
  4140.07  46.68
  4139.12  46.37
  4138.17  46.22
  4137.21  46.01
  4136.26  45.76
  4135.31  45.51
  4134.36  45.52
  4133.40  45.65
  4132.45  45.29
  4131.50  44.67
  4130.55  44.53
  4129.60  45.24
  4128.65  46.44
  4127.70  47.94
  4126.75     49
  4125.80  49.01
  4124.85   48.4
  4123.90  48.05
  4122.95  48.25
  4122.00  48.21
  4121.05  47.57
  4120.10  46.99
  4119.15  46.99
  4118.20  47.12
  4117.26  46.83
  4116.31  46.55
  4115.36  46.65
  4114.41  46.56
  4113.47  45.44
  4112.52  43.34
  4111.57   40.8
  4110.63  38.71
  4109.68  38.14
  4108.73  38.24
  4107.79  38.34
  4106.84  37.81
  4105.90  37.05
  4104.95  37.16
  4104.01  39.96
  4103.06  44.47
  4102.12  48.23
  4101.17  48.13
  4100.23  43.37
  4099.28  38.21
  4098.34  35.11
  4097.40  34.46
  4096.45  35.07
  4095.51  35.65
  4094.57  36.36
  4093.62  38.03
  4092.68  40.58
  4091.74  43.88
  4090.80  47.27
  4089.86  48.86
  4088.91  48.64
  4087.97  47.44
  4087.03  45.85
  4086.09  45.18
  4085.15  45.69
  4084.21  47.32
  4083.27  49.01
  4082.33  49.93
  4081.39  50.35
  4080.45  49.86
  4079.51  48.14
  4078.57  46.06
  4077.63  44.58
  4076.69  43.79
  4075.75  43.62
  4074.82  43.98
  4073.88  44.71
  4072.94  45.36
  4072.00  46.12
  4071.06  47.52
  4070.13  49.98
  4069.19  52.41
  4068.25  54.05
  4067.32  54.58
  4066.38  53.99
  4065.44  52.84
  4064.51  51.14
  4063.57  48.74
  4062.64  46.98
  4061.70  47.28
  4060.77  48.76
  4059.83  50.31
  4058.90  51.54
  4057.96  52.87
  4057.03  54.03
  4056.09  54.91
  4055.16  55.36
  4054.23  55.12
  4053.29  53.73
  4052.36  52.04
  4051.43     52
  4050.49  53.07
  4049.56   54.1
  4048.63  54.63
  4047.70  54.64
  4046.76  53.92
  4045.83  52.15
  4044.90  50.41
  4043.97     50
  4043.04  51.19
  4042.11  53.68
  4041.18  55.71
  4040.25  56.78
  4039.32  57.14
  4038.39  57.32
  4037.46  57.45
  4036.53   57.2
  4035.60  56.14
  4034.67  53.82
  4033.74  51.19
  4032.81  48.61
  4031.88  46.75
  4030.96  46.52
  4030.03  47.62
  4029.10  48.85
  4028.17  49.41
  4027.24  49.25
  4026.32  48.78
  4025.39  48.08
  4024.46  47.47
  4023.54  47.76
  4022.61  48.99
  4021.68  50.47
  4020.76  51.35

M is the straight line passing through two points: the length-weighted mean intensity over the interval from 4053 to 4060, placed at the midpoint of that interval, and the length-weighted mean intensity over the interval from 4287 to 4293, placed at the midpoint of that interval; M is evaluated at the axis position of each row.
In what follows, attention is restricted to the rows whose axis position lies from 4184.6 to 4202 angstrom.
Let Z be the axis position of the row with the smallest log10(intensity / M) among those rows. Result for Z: 4195.73 angstrom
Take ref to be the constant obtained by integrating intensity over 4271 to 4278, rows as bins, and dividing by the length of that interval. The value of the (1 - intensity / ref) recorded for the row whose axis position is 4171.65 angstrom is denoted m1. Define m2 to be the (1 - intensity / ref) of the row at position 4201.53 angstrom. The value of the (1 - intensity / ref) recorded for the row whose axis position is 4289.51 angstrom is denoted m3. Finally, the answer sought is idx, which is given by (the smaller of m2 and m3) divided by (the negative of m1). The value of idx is 2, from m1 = 0.0267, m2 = -0.06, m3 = 0.05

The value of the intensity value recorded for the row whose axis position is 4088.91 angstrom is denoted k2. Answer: 48.64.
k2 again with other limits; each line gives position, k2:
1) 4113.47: 45.44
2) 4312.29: 43.55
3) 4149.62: 48.12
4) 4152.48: 48.49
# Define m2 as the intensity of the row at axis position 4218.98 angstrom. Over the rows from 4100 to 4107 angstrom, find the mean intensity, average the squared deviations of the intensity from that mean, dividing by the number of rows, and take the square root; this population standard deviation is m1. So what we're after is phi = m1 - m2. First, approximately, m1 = 4.4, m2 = 45.17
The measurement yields -40.8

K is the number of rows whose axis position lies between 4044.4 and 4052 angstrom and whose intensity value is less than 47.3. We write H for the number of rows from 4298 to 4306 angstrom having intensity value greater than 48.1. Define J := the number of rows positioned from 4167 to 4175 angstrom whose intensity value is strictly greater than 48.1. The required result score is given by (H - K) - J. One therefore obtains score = -3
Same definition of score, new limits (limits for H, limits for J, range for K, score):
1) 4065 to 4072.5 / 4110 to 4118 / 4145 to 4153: 4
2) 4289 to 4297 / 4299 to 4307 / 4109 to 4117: -8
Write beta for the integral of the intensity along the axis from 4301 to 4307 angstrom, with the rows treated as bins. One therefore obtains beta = 260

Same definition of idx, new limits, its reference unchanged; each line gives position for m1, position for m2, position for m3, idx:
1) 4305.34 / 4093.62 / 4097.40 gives -4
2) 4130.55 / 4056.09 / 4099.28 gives 63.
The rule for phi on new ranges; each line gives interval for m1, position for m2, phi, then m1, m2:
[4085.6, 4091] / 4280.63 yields -44.2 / 1.3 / 45.59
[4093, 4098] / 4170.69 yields -45.0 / 1.2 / 46.26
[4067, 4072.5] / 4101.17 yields -44.9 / 3.2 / 48.13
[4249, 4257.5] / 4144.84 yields -47.2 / 1.5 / 48.76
